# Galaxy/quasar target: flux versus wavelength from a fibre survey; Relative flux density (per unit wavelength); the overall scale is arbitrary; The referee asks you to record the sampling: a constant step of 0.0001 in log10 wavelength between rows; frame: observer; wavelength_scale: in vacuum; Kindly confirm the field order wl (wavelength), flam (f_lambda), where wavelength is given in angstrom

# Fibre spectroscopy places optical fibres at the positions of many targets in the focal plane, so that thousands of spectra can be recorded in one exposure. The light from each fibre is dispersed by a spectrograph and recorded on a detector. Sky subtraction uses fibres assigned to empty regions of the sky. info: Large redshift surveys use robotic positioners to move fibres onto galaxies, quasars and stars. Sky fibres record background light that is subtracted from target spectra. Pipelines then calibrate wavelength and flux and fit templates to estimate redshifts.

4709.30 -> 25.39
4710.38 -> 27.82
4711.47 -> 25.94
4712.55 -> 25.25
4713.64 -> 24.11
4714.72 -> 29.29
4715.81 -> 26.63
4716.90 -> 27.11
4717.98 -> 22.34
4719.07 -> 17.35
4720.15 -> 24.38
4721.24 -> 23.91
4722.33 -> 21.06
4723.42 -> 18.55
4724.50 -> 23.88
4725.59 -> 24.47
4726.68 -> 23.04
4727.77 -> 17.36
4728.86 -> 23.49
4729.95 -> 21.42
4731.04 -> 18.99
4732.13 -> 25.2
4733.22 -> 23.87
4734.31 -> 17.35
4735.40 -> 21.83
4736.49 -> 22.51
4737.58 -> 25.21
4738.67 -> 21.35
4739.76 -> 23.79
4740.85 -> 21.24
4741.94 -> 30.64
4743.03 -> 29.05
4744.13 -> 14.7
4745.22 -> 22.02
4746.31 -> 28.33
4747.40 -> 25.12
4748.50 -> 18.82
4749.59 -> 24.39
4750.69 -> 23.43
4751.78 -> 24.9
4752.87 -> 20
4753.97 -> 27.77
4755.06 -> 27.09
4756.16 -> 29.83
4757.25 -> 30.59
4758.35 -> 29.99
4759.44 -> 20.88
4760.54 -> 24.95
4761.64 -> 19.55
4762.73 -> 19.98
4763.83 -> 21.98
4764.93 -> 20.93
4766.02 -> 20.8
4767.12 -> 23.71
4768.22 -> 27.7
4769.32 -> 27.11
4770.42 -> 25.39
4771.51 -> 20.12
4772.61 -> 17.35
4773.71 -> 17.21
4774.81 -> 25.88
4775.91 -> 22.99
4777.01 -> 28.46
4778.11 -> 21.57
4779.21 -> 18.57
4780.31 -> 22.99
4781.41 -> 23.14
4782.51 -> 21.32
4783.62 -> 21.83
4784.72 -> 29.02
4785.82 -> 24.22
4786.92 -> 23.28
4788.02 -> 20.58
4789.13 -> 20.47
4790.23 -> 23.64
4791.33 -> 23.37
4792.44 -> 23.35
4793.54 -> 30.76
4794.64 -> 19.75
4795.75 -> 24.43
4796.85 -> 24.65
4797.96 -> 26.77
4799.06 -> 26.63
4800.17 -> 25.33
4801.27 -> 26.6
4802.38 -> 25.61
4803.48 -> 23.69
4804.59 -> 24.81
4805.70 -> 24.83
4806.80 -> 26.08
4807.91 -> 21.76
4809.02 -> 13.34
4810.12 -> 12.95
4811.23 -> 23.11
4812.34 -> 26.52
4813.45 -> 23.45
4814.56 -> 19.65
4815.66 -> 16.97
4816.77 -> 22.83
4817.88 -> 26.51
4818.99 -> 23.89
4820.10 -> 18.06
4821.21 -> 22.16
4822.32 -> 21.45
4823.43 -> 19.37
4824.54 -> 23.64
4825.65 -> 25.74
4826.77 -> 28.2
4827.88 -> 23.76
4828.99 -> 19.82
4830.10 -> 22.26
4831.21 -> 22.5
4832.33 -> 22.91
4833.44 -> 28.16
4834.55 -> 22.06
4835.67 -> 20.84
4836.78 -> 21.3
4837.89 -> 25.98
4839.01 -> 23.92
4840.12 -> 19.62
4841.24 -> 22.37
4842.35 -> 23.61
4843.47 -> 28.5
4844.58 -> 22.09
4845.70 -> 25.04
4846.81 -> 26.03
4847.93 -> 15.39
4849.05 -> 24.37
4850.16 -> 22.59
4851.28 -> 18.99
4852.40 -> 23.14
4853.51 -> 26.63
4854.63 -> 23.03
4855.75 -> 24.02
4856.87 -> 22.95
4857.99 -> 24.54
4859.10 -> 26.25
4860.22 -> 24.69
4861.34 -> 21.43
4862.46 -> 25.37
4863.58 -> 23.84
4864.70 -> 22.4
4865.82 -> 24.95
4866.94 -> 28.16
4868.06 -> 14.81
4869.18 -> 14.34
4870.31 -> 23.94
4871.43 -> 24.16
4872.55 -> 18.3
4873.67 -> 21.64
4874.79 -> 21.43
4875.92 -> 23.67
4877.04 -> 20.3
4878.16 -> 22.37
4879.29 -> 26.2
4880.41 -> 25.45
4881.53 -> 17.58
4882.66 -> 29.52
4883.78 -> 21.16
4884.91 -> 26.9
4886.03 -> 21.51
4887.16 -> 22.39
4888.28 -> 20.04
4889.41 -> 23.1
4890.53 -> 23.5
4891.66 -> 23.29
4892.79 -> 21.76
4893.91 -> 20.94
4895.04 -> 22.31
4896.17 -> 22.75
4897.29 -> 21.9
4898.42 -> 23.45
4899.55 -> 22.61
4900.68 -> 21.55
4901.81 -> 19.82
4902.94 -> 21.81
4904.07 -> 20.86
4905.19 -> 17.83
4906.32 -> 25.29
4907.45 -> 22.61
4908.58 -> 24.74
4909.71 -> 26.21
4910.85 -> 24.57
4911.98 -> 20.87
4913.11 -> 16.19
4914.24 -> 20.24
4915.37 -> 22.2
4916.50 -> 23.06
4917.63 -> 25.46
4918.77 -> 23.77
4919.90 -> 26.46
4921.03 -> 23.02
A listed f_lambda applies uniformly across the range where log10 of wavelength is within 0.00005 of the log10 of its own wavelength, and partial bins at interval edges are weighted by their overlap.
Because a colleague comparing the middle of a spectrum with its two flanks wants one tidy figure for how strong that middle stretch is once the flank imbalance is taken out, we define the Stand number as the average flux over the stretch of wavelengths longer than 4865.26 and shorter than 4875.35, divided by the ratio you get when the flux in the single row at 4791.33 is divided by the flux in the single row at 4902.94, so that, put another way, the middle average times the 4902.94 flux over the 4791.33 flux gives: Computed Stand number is 20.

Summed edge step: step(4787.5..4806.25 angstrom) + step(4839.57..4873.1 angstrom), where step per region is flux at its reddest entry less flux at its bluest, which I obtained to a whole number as 3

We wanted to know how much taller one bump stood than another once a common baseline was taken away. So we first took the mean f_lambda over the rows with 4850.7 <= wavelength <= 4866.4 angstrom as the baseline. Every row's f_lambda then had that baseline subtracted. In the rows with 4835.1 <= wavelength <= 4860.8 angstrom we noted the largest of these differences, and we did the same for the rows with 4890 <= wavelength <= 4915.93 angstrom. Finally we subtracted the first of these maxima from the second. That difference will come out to -2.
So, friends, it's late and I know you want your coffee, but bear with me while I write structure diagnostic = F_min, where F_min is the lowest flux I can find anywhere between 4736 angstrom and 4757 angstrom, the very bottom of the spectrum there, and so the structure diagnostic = 14.7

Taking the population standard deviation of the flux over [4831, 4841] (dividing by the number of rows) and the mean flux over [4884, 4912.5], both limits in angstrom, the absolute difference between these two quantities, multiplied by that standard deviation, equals 50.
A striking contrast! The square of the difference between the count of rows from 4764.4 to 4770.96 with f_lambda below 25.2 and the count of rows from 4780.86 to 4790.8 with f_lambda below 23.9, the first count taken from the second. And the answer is 16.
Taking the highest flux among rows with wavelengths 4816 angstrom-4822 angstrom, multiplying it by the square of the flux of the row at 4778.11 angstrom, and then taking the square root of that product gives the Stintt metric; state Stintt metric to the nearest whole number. 111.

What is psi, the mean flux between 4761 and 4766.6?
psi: 21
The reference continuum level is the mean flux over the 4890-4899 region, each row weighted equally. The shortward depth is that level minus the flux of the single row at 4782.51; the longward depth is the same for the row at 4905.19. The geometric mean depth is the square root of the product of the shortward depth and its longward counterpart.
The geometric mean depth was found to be 2.3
